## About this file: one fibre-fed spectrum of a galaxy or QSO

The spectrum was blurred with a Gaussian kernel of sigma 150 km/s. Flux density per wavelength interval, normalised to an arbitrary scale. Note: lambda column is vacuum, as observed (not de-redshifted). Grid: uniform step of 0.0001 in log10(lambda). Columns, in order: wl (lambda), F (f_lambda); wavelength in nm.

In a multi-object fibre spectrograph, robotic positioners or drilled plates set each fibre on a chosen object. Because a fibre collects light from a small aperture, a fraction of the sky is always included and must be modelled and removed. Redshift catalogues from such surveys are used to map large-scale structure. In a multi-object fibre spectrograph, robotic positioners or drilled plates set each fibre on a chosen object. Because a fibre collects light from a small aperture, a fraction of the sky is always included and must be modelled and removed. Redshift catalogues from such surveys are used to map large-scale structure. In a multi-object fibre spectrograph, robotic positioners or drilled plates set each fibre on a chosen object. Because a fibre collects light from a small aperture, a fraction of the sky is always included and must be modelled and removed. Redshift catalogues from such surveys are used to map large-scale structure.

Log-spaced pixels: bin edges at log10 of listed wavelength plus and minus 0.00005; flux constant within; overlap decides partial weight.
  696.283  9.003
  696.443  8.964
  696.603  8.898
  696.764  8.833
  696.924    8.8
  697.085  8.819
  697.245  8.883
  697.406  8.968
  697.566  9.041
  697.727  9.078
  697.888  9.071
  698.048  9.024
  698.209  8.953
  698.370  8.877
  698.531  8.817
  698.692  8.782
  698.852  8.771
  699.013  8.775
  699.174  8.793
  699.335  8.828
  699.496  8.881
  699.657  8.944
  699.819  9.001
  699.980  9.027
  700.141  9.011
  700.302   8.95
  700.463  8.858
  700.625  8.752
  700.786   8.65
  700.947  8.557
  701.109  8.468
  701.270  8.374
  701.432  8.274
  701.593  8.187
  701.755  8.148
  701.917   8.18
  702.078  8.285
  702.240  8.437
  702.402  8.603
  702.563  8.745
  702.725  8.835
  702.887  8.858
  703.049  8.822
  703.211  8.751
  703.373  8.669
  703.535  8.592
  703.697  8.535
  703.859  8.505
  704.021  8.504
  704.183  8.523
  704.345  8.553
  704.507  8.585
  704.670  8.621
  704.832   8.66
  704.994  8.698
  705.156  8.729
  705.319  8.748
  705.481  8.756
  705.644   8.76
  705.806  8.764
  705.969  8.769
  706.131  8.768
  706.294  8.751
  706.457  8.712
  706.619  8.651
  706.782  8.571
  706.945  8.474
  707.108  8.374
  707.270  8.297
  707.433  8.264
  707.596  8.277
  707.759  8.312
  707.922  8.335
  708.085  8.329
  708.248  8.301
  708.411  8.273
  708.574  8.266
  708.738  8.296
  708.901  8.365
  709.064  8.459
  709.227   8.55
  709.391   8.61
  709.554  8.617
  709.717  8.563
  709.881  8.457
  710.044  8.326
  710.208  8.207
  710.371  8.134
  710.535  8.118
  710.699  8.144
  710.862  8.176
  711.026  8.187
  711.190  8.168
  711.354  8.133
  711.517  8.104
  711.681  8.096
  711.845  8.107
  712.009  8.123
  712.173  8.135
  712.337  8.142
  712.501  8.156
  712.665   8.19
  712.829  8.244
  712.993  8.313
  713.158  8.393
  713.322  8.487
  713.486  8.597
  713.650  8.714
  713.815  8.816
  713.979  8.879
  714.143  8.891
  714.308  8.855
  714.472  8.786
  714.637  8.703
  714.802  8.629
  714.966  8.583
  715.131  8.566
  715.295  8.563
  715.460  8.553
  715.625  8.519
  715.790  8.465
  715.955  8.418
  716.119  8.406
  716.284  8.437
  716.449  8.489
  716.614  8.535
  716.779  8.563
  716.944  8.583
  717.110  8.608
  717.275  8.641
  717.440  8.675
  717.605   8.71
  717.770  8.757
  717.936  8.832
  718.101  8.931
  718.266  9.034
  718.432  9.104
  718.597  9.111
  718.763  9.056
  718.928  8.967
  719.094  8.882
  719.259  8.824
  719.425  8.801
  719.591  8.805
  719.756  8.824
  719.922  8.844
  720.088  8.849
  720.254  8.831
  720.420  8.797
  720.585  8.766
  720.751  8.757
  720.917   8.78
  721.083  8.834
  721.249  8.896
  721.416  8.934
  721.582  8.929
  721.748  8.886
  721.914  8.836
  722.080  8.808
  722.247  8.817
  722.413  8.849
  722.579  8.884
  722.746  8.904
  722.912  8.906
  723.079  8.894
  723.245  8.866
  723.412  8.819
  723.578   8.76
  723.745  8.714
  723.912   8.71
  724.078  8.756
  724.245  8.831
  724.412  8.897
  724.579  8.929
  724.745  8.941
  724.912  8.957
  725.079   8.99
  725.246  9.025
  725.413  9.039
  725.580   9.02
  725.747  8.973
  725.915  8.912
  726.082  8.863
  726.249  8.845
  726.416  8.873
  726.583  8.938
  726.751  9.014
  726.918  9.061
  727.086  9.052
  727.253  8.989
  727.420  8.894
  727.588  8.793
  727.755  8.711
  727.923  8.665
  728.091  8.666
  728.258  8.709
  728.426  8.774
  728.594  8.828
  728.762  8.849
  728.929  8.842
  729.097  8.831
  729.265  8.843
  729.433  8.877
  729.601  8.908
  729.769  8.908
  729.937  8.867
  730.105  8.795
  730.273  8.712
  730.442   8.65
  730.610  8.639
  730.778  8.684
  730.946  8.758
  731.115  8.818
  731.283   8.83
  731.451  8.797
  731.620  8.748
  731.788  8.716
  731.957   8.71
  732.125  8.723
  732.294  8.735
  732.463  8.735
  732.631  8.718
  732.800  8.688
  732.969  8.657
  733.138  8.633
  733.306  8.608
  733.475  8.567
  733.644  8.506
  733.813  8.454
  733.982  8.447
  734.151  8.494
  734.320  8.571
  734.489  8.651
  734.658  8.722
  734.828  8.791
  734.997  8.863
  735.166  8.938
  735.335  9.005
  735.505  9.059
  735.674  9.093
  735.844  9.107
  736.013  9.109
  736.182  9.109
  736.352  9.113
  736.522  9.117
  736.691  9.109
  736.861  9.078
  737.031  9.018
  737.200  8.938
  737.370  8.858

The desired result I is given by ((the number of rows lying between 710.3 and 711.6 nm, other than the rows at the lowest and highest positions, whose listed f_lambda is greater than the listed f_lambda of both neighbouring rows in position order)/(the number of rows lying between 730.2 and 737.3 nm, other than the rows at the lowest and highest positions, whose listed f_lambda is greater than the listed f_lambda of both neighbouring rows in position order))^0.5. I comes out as 0.7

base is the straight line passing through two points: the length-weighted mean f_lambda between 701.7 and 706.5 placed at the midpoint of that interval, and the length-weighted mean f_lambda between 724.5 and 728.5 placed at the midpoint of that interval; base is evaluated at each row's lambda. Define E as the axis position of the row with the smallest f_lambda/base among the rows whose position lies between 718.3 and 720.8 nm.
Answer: 720.751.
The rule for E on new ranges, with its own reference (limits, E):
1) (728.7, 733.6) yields 733.475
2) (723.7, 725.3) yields 723.912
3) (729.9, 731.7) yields 730.610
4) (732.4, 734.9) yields 733.982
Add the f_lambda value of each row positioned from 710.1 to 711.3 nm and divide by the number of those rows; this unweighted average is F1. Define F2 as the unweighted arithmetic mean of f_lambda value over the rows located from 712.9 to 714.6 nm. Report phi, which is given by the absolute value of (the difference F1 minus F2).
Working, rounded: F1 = 8.16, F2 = 8.67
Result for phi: 0.51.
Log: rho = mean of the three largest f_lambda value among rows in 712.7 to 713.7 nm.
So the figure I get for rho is 8.6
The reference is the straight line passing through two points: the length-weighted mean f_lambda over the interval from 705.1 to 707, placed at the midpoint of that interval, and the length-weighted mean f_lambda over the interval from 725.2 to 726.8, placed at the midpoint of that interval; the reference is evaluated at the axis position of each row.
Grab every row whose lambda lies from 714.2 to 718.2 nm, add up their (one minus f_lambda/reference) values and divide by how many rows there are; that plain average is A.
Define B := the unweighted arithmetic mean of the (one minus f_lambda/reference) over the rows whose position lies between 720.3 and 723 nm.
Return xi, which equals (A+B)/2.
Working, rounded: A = 0.0237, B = 0.00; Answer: 0.014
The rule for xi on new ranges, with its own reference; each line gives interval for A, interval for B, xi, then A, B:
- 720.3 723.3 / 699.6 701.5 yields -0.004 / 0.0047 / -0.01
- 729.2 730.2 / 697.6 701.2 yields -0.007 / 0.0136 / -0.03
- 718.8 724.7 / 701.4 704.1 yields 0.011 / 0.0060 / 0.02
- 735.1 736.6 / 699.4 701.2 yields -0.012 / -0.0010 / -0.02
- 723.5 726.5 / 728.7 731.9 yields 0.014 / 0.0046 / 0.02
